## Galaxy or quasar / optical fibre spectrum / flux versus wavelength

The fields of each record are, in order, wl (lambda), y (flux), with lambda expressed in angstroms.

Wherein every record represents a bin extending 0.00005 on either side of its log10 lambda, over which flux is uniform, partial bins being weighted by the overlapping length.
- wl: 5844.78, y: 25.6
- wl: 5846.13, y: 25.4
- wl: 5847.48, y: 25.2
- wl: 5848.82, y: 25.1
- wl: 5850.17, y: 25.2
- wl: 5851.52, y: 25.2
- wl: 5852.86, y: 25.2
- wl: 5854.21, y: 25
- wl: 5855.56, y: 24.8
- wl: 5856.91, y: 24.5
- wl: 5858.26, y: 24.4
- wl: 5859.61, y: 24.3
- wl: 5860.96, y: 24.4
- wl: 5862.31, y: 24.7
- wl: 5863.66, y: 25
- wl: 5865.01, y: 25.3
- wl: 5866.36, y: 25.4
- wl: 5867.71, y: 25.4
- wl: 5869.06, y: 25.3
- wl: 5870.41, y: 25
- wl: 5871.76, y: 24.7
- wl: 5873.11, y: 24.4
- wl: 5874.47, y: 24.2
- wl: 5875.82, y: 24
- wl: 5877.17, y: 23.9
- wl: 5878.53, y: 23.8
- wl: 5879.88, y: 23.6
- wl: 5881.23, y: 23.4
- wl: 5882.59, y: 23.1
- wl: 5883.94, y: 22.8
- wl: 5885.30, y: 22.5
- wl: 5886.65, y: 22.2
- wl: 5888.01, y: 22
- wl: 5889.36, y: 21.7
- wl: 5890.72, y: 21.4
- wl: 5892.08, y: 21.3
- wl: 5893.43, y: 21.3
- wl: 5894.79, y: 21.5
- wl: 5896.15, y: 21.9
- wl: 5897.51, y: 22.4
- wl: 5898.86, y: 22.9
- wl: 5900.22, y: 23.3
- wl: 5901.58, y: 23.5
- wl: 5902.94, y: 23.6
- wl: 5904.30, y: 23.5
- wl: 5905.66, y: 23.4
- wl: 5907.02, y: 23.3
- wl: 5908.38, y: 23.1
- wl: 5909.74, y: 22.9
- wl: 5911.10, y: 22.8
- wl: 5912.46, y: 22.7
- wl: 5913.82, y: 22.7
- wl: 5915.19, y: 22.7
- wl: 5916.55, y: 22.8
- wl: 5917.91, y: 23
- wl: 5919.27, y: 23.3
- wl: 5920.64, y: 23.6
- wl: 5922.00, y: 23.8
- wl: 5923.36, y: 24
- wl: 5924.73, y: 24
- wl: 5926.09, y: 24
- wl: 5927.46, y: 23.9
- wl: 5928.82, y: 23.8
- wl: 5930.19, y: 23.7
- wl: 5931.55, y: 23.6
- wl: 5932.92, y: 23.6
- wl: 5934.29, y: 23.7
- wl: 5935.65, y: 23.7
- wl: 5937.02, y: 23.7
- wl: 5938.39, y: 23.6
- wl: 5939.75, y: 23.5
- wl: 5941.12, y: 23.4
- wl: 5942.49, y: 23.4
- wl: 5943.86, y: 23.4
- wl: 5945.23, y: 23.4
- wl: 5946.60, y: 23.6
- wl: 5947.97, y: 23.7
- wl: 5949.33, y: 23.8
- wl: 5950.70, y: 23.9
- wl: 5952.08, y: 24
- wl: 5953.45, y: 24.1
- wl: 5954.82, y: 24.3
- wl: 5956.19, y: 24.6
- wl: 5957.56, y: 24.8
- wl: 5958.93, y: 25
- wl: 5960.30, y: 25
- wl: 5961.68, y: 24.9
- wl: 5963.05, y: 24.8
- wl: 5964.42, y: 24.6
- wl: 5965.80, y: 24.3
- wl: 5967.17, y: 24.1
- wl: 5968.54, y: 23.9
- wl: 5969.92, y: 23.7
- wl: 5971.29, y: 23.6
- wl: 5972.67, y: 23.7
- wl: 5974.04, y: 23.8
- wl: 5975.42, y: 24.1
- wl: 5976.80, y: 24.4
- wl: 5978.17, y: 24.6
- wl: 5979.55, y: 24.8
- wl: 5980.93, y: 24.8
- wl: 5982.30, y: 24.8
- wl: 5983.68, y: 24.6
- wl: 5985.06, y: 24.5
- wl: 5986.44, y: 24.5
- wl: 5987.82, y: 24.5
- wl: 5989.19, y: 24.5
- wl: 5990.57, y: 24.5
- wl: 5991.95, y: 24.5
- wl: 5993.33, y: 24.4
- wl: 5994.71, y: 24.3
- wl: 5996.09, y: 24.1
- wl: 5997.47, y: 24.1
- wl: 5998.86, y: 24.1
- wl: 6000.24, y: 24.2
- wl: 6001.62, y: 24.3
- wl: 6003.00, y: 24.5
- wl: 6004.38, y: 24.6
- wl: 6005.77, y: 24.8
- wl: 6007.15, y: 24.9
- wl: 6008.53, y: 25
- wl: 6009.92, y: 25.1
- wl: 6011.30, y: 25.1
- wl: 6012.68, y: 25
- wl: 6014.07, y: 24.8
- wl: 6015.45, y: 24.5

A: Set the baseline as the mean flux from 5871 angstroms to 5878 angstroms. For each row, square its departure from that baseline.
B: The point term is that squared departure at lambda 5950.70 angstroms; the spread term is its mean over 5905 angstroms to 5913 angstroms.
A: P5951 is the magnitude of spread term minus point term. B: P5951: 1.4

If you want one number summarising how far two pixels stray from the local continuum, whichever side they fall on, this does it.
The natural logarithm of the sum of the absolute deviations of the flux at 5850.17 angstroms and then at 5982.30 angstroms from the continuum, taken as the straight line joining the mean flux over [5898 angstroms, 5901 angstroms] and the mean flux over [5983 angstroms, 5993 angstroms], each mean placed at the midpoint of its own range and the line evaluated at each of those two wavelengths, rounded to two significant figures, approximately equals 1.2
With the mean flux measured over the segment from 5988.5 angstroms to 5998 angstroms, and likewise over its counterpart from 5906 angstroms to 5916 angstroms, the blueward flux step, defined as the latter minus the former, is -1.5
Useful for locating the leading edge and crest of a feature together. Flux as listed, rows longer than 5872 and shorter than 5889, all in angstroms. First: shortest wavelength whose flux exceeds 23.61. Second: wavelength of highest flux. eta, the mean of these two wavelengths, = 5873.1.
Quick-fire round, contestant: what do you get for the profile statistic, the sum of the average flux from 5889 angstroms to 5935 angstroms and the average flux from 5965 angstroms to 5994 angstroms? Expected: 47.3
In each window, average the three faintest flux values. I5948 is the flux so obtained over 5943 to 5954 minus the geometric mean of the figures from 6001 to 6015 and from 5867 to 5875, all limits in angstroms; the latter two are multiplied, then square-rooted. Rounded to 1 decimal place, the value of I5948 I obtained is -1.0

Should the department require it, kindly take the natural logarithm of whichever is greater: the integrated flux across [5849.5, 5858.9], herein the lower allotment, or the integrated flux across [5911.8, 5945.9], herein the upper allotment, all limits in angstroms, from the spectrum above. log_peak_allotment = 6.7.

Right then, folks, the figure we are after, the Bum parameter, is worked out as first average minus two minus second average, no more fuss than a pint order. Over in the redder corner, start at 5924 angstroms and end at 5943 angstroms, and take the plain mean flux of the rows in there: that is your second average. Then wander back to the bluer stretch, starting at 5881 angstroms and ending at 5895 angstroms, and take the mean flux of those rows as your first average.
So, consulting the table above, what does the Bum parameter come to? -3.6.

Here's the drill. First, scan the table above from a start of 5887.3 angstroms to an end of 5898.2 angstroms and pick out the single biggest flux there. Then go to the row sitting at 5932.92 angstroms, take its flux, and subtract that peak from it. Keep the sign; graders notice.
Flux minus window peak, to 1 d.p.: 1.2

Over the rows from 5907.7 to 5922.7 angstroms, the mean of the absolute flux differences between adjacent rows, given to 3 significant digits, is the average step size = 0.150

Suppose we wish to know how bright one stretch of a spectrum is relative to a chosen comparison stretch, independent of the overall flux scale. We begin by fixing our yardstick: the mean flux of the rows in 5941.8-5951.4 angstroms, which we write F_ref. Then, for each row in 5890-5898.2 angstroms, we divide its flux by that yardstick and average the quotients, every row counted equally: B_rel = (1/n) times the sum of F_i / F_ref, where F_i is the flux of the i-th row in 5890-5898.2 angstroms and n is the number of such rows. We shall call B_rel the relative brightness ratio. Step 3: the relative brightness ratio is 0.92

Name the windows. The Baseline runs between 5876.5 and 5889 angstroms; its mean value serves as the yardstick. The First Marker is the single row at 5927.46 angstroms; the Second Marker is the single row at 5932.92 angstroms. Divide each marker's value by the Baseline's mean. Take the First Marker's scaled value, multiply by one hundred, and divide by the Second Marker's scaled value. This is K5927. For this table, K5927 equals 101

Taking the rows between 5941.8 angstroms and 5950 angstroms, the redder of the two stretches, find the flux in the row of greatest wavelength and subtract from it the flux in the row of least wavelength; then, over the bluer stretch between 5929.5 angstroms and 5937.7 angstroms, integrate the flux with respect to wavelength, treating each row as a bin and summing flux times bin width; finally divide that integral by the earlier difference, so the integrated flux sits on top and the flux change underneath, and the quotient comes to 485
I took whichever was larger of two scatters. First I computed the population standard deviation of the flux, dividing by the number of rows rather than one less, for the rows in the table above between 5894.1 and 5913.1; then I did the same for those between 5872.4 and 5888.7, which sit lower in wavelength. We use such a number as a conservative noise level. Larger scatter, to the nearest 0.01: 0.77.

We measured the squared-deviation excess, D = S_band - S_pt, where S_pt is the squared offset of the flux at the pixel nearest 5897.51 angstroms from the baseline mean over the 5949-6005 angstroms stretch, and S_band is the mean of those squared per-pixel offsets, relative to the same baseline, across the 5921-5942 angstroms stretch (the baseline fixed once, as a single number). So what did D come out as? -3.4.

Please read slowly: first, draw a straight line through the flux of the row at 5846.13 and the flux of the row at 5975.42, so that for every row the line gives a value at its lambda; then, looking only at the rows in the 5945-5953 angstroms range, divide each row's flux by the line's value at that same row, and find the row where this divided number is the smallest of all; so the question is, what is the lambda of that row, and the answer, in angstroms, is 5945.23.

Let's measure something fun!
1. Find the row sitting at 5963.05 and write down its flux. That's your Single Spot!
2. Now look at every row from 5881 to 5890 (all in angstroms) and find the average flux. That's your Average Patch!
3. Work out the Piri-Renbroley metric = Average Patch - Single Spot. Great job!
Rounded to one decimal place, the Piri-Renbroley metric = -2.3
